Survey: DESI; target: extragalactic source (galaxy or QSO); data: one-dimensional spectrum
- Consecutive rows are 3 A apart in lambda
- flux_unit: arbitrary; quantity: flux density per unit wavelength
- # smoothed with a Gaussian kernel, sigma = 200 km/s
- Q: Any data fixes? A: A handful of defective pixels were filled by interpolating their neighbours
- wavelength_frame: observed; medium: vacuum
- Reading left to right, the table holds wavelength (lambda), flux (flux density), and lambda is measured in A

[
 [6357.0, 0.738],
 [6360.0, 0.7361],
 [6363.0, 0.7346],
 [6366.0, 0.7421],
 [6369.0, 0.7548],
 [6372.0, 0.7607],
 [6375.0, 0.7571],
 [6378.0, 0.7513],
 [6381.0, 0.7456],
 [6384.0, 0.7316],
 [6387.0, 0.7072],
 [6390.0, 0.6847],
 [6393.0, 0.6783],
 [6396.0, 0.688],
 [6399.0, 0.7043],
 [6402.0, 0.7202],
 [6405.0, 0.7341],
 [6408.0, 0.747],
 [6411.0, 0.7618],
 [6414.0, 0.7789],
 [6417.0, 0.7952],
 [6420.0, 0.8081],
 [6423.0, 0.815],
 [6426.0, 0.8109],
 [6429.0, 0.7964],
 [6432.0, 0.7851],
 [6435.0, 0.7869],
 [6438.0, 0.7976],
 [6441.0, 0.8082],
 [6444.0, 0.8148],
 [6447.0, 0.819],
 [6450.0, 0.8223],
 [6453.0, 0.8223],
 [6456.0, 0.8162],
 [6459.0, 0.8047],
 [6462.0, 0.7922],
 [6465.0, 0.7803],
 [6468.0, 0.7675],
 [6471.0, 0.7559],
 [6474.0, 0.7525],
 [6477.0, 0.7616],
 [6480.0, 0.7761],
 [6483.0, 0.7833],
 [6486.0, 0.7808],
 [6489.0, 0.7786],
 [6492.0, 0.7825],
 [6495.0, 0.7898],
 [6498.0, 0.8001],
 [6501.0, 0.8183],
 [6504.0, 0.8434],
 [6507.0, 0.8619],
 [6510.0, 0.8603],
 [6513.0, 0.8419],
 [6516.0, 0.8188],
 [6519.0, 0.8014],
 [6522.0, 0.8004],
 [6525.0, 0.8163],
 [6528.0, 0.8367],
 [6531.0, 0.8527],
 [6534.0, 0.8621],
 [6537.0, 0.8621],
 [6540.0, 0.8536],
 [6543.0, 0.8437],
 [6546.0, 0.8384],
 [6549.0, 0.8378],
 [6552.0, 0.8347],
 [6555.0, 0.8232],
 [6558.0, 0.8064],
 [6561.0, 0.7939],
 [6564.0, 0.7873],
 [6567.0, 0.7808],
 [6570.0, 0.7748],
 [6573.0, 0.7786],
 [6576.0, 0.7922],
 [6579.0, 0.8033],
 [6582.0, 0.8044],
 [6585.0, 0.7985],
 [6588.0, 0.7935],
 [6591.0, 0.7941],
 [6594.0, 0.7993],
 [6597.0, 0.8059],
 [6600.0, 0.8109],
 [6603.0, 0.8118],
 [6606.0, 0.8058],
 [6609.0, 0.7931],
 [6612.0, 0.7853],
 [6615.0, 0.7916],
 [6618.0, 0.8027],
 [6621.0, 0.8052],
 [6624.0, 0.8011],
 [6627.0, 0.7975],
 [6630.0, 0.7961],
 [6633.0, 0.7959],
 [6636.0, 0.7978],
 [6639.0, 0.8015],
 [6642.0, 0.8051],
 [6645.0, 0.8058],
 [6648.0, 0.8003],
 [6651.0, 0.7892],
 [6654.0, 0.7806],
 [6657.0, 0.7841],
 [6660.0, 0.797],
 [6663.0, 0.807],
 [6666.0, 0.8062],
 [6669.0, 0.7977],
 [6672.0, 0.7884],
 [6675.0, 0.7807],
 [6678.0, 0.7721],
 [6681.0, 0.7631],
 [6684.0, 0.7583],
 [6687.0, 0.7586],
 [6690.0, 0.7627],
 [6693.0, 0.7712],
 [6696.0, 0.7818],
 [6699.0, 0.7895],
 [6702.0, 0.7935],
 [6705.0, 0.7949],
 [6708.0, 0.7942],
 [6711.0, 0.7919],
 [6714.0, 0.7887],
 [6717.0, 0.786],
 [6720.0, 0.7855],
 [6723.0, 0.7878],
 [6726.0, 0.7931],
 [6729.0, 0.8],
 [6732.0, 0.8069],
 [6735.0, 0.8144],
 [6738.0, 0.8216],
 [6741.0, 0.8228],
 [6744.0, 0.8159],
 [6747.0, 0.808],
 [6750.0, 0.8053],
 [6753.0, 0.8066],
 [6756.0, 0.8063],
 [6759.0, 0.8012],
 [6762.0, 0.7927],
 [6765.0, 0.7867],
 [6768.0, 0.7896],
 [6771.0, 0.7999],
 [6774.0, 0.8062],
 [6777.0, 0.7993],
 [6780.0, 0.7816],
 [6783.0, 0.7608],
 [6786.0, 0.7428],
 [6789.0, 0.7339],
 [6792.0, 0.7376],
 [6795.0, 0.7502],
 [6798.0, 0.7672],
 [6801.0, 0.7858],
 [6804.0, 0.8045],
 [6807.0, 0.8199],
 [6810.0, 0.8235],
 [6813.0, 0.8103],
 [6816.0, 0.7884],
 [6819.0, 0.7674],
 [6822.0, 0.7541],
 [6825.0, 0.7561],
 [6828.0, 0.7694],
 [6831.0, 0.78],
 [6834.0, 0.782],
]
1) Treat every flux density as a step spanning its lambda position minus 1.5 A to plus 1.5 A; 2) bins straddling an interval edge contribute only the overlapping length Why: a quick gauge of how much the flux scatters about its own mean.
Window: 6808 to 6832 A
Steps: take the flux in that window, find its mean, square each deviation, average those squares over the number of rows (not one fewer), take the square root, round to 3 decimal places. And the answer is 0.023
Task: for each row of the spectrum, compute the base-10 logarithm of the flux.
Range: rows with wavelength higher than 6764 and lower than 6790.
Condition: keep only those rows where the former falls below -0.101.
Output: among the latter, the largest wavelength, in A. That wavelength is 6789.0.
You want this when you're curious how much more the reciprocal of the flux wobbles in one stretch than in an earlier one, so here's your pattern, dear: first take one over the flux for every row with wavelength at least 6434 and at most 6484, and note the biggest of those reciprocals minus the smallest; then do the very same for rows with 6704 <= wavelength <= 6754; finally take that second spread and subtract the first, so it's -0.055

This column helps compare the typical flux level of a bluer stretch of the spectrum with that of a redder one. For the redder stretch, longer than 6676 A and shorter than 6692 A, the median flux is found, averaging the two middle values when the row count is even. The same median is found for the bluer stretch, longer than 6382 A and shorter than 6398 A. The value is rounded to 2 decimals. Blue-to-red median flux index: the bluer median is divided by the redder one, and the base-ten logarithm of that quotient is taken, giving -0.04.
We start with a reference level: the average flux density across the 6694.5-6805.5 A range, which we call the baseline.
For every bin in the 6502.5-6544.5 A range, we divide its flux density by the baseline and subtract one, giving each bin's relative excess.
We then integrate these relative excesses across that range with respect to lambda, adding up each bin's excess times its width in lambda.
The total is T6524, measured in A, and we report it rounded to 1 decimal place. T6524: 2.6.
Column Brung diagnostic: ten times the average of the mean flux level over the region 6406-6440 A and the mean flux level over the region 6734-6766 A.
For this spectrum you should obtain 7.98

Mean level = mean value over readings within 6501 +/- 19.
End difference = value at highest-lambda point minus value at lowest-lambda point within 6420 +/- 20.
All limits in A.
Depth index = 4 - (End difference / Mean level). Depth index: 3.90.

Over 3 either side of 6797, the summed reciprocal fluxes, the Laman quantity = 2.6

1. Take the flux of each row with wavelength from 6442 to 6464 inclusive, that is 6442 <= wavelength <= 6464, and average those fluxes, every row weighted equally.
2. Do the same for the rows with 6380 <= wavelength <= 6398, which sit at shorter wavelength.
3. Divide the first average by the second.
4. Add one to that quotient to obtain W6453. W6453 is 2.15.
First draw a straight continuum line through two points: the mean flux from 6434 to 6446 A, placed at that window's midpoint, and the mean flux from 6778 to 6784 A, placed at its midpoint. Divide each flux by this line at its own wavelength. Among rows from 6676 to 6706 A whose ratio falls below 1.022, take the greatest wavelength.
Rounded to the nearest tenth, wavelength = 6705.0 A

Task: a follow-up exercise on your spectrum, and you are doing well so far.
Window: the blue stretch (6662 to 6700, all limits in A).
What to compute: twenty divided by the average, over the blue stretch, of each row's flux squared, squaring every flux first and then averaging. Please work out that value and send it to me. 32.9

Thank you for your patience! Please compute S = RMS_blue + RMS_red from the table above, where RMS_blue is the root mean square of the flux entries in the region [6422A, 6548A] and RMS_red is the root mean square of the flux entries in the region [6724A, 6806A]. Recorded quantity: 1.601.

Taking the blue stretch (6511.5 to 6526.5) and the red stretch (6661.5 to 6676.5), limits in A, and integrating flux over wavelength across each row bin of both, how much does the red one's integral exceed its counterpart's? -0.30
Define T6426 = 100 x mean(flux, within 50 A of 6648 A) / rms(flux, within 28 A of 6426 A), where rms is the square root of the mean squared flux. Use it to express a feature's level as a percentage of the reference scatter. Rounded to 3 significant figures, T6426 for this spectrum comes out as 101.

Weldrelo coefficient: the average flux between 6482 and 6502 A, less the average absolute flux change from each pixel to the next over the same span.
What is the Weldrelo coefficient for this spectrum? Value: 0.783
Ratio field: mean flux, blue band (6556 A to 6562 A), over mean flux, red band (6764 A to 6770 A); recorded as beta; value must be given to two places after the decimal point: 1.02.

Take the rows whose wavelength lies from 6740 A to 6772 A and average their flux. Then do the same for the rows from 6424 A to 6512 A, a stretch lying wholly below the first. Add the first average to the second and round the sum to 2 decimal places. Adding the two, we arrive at 1.60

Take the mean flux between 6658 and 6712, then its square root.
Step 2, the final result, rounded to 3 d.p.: 0.885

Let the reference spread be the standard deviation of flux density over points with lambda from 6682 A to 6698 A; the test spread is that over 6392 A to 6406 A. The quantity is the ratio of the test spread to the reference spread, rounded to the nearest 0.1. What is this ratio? 2.3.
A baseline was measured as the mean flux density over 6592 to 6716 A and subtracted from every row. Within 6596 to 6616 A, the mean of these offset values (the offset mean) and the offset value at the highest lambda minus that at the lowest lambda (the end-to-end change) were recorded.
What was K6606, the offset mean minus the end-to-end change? 0.023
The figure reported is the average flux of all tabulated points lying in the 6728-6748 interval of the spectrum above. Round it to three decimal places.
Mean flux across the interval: 0.813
